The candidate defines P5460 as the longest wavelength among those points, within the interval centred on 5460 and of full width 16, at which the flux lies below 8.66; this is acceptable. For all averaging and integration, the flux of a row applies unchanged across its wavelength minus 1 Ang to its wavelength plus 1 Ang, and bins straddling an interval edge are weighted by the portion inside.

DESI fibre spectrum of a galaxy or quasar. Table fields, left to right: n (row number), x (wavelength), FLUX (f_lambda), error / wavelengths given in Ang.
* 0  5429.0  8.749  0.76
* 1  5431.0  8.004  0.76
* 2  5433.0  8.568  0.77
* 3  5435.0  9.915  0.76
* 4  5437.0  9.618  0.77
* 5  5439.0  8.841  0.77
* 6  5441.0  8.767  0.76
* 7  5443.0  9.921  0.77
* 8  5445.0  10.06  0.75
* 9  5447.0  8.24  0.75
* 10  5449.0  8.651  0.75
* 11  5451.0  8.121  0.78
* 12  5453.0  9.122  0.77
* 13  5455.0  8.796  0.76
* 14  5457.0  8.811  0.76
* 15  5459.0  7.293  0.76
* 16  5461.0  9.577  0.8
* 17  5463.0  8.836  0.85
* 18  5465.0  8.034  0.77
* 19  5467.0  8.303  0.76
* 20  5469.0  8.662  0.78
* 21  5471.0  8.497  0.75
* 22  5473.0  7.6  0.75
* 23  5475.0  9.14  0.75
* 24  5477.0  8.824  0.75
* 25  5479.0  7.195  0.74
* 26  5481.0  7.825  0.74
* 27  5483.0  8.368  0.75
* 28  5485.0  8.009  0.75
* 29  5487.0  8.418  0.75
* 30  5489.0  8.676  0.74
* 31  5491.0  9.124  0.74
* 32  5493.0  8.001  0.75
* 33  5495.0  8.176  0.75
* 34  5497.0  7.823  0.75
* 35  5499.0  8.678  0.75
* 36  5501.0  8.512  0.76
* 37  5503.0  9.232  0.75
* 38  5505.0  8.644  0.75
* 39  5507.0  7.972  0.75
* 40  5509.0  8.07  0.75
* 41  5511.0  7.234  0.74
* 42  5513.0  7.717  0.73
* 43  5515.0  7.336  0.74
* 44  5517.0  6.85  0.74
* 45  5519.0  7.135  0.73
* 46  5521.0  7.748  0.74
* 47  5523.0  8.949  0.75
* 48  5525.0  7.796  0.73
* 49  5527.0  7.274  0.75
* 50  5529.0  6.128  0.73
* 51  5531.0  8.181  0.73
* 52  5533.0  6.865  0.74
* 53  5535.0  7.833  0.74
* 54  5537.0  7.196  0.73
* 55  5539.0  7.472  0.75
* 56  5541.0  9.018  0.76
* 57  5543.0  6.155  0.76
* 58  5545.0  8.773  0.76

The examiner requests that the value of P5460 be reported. 5467.0 Ang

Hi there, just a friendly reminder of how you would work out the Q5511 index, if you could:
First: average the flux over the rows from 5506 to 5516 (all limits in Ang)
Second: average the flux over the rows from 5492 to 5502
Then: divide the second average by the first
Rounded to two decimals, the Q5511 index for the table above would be 1.07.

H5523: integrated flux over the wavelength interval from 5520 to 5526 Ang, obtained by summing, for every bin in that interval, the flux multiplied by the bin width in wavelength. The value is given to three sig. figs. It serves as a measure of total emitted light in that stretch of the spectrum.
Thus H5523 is 49.0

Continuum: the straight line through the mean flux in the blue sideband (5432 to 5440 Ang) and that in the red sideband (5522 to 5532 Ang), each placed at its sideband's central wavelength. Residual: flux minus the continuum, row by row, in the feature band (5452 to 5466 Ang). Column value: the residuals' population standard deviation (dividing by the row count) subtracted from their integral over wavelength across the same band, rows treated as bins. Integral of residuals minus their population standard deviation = -3.5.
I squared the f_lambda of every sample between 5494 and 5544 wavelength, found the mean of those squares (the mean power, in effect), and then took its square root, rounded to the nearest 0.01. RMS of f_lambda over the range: 7.80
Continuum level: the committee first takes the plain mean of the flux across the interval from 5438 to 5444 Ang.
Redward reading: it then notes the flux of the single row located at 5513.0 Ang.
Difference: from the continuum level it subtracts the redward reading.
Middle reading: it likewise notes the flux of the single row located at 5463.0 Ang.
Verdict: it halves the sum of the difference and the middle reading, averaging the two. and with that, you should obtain 5.15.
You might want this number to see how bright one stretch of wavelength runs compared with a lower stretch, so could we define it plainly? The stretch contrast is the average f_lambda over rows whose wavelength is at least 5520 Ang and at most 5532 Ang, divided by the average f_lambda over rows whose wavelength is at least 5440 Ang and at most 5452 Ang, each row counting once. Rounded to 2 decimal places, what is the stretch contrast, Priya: 0.86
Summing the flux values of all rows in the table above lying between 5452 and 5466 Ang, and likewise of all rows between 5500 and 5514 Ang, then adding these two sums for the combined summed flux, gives 118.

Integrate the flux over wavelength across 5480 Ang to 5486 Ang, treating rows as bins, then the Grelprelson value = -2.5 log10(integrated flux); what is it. -4.212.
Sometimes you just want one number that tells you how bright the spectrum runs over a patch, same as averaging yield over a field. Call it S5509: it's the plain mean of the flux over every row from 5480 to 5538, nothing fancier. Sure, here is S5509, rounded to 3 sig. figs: 7.92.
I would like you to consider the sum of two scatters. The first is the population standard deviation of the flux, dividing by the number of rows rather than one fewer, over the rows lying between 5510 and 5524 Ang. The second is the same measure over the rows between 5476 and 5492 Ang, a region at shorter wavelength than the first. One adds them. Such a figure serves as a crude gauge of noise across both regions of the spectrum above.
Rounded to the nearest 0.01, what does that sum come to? 1.21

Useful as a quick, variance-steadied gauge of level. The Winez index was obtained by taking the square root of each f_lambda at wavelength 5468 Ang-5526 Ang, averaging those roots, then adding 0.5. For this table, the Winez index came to 3.35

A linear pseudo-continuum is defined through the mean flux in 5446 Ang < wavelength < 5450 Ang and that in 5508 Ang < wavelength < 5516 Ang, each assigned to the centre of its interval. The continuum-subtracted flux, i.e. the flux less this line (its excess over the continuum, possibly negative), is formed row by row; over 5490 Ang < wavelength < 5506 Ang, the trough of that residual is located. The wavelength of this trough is 5497.0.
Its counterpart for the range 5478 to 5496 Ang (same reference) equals 5479.0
